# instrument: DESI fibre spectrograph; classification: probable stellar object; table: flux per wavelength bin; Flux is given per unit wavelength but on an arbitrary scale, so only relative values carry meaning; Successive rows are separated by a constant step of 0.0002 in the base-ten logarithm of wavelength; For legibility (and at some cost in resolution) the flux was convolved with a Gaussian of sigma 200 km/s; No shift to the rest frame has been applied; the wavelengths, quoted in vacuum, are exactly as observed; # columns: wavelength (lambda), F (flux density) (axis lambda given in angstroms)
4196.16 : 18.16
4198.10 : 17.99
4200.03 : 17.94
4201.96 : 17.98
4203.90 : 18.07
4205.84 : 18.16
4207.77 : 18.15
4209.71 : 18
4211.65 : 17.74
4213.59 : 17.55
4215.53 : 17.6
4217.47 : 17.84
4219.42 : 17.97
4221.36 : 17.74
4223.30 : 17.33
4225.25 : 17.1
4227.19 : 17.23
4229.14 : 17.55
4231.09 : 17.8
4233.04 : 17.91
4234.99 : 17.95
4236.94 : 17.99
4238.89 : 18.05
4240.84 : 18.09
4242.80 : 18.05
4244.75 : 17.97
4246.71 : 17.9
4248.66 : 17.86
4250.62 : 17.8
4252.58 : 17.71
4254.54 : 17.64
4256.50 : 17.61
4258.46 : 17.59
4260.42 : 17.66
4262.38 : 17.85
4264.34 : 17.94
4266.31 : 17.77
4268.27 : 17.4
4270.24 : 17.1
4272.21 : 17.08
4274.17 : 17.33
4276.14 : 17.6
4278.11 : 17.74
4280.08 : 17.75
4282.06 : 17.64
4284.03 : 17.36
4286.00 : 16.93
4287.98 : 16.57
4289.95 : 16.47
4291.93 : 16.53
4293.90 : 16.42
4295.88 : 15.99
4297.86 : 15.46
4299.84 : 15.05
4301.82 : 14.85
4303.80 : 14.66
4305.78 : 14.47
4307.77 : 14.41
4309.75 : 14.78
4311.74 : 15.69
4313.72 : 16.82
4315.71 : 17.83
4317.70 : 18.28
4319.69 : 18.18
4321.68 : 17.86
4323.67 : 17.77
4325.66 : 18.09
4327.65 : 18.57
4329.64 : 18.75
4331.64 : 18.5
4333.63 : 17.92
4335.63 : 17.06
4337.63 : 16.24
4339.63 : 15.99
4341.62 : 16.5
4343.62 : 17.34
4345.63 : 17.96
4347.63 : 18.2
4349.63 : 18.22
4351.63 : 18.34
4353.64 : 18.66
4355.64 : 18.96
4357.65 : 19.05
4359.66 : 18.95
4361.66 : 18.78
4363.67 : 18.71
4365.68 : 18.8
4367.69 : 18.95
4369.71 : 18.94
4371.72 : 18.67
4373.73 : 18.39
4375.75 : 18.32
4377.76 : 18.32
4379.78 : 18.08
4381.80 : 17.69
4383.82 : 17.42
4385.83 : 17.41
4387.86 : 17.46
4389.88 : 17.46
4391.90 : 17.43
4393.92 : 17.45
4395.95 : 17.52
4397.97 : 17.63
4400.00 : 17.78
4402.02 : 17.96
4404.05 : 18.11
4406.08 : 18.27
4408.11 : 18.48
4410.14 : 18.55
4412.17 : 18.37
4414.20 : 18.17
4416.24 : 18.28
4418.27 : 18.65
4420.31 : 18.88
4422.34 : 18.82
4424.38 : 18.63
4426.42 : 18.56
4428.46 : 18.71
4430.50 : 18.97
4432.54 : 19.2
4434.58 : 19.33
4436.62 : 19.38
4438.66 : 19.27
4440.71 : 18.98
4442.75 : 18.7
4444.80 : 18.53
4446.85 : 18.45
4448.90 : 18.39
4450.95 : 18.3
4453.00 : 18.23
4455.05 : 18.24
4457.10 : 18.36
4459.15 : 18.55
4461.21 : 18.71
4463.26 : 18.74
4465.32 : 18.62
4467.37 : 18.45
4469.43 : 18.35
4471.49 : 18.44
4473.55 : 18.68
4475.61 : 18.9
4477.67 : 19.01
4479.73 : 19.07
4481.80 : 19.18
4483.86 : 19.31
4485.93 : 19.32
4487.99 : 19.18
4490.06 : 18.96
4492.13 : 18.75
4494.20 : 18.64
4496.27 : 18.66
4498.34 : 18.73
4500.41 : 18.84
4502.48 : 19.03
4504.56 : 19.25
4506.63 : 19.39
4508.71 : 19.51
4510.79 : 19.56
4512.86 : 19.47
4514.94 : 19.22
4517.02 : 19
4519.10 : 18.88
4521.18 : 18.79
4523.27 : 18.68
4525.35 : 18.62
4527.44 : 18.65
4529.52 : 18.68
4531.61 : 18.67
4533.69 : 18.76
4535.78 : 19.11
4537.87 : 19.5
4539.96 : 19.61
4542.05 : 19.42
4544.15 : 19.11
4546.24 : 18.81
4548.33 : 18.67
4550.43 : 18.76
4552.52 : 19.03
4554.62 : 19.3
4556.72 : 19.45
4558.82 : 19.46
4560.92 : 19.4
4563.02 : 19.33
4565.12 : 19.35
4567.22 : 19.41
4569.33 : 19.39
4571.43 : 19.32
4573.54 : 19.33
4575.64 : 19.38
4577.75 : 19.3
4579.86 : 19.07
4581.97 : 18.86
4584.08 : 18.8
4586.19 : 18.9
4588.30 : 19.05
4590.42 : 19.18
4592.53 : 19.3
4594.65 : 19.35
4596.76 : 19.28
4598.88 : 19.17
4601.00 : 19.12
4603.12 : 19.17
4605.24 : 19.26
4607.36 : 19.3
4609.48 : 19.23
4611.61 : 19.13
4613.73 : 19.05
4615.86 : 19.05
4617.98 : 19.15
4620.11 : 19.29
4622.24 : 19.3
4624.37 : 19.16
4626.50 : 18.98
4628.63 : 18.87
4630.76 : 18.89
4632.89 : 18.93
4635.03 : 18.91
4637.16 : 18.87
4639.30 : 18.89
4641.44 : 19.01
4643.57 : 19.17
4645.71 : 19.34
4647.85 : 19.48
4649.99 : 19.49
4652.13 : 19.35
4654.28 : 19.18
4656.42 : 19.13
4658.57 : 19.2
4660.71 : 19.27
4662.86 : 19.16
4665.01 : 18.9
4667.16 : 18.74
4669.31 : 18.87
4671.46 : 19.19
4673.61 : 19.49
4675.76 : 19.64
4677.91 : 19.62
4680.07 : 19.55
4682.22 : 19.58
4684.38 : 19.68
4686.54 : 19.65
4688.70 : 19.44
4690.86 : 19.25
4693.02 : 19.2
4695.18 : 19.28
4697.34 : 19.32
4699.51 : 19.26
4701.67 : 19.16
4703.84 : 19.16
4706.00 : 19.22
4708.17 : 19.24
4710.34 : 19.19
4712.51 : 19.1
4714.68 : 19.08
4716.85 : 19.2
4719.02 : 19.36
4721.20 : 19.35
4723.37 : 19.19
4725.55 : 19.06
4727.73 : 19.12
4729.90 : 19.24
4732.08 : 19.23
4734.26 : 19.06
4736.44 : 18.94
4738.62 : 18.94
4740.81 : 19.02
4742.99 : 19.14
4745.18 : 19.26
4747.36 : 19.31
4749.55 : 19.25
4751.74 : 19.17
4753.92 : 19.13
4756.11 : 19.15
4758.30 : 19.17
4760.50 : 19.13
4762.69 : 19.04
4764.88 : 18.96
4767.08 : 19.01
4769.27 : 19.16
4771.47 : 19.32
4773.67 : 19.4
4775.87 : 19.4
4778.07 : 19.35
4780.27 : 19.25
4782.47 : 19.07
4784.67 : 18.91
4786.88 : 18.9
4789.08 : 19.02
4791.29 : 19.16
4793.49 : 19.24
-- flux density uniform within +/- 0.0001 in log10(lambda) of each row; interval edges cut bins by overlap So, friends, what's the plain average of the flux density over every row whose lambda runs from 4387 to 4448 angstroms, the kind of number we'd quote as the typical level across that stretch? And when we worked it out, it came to 18.4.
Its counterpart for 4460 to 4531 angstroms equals 18.9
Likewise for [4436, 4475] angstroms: 18.6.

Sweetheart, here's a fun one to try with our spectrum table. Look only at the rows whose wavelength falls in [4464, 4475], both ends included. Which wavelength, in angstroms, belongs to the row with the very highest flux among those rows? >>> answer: 4473.55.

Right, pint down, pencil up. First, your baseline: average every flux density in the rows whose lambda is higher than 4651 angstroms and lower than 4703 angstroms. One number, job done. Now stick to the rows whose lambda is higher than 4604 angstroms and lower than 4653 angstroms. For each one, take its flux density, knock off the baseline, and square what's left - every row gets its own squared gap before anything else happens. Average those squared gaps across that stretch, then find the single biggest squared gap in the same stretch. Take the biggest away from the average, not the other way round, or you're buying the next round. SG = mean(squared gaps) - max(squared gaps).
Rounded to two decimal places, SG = -0.12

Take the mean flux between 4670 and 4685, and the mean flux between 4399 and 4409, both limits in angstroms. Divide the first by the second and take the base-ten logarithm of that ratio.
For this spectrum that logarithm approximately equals 0.03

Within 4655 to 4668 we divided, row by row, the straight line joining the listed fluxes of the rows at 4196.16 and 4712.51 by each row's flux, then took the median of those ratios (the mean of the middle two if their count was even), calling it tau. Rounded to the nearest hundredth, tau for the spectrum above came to 0.99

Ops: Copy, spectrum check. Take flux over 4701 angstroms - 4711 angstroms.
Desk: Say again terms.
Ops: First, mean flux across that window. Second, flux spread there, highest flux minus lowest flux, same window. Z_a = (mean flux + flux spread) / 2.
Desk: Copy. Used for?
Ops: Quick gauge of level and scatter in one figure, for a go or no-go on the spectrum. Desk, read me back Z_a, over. 9.64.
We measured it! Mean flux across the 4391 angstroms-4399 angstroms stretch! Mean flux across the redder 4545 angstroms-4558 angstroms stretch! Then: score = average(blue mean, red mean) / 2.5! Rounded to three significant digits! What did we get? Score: 7.30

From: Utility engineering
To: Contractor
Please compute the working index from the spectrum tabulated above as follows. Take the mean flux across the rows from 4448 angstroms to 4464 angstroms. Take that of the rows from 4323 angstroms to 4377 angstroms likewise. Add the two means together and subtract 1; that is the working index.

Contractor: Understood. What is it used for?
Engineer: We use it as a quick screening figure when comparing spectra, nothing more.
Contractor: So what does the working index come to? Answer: 35.6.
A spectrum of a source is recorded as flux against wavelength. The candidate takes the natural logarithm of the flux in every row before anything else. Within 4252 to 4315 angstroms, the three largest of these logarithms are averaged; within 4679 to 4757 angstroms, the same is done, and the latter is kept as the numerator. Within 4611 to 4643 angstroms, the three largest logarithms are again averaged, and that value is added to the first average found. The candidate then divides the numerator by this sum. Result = 0.510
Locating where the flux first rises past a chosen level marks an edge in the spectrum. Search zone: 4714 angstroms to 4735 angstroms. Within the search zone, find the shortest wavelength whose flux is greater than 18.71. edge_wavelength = 4714.68 angstroms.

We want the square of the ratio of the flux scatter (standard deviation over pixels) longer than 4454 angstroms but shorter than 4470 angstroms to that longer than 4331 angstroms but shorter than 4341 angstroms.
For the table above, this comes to 0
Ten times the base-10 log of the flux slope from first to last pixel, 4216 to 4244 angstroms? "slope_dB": -20.8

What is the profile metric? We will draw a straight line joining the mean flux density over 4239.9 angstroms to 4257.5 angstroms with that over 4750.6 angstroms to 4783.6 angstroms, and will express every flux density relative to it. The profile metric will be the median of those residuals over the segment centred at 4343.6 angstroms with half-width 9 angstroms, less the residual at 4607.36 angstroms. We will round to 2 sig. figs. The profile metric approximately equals -1.3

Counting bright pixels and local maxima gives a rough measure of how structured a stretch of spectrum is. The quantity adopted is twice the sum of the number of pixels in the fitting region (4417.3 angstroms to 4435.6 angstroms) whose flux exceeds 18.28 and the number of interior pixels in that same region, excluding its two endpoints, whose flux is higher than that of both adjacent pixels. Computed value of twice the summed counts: 20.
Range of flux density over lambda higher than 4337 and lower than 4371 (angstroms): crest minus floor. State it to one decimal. 3.1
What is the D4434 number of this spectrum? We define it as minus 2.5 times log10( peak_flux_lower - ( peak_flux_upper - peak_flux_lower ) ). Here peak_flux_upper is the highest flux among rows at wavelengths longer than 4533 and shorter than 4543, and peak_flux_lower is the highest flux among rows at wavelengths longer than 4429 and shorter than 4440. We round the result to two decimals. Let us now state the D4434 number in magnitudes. -3.21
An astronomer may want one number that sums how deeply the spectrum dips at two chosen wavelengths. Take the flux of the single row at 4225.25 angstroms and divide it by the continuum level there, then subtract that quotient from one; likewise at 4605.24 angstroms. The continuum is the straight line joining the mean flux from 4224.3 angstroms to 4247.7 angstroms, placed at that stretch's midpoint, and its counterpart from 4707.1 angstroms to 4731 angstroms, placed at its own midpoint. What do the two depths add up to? 0.02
